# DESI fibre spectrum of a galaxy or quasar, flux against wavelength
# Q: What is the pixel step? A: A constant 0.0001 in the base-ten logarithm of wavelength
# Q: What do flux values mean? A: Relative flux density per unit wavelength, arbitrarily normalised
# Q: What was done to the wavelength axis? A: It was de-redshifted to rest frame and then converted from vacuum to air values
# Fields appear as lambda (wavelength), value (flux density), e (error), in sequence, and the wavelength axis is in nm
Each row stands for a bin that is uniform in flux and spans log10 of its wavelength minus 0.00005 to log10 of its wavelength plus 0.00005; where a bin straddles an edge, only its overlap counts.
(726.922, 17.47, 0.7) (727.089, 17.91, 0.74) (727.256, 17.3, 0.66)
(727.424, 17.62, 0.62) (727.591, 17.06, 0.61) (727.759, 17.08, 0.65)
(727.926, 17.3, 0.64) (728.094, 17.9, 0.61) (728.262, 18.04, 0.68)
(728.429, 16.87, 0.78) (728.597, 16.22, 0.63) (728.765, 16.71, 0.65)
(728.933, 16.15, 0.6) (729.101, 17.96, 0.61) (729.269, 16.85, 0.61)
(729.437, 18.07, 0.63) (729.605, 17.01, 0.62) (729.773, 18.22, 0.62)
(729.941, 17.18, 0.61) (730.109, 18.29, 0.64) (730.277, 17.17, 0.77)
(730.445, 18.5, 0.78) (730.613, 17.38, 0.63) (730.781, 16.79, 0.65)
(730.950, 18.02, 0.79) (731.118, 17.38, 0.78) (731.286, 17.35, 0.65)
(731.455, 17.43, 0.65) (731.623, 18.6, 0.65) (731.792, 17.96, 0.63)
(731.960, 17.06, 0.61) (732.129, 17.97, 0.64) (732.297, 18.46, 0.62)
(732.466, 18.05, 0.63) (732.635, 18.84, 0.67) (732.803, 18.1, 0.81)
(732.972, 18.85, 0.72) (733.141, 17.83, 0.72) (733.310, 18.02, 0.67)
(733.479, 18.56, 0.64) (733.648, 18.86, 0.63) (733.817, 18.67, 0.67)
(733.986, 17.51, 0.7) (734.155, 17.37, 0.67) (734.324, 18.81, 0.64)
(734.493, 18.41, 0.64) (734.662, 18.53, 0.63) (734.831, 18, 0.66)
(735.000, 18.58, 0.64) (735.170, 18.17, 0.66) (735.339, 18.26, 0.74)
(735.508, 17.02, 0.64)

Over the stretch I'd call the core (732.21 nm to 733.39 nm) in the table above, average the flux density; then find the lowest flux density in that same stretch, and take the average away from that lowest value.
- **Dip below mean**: -0.48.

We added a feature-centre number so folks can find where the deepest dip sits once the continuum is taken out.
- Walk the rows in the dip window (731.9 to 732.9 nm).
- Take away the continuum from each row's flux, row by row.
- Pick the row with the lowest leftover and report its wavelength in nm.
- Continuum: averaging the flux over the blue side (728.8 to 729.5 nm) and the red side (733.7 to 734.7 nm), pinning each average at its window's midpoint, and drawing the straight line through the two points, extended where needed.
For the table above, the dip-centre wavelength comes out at 731.960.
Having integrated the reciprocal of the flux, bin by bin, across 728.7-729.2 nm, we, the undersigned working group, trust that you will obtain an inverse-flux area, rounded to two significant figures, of 0.030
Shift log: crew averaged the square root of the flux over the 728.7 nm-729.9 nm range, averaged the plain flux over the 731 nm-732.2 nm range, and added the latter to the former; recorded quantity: 21.8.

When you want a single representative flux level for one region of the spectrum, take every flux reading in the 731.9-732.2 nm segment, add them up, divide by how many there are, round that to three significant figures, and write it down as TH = 17.5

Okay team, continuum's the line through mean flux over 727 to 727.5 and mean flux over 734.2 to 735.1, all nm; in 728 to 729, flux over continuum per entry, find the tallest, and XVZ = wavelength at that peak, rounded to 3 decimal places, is 728.262 nm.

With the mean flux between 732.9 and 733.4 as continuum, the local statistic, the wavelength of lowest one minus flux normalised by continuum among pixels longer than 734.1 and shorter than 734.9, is 734.324 nm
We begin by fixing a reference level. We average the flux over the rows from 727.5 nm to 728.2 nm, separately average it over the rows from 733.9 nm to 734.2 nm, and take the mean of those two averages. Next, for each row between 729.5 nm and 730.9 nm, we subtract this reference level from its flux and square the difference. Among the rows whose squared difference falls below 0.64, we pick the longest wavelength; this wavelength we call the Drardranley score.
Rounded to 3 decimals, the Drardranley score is 730.781 nm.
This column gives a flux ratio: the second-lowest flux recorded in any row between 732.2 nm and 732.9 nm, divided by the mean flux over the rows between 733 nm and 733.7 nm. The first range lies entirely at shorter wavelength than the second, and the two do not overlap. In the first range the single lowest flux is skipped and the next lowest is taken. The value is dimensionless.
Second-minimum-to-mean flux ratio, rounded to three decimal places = 0.988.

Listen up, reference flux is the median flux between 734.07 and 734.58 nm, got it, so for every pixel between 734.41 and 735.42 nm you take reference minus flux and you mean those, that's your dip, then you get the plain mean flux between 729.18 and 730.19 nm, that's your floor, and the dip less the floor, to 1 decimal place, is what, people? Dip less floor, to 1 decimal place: -17.5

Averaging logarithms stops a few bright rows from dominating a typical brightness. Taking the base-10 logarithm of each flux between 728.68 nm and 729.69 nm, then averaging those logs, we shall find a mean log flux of 1.23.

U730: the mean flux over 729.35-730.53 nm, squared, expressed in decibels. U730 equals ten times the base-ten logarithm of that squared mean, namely 25.0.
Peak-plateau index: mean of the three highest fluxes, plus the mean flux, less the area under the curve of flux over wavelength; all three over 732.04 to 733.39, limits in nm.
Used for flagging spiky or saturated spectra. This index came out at 12.33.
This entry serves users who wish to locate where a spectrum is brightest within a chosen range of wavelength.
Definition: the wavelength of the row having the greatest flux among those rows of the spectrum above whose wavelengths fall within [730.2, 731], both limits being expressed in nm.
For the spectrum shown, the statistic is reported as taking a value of 730.445 nm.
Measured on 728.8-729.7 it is 729.437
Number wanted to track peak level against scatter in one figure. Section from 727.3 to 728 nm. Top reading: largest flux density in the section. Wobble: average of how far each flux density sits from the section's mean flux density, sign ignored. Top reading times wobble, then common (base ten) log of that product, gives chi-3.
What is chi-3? 0.54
